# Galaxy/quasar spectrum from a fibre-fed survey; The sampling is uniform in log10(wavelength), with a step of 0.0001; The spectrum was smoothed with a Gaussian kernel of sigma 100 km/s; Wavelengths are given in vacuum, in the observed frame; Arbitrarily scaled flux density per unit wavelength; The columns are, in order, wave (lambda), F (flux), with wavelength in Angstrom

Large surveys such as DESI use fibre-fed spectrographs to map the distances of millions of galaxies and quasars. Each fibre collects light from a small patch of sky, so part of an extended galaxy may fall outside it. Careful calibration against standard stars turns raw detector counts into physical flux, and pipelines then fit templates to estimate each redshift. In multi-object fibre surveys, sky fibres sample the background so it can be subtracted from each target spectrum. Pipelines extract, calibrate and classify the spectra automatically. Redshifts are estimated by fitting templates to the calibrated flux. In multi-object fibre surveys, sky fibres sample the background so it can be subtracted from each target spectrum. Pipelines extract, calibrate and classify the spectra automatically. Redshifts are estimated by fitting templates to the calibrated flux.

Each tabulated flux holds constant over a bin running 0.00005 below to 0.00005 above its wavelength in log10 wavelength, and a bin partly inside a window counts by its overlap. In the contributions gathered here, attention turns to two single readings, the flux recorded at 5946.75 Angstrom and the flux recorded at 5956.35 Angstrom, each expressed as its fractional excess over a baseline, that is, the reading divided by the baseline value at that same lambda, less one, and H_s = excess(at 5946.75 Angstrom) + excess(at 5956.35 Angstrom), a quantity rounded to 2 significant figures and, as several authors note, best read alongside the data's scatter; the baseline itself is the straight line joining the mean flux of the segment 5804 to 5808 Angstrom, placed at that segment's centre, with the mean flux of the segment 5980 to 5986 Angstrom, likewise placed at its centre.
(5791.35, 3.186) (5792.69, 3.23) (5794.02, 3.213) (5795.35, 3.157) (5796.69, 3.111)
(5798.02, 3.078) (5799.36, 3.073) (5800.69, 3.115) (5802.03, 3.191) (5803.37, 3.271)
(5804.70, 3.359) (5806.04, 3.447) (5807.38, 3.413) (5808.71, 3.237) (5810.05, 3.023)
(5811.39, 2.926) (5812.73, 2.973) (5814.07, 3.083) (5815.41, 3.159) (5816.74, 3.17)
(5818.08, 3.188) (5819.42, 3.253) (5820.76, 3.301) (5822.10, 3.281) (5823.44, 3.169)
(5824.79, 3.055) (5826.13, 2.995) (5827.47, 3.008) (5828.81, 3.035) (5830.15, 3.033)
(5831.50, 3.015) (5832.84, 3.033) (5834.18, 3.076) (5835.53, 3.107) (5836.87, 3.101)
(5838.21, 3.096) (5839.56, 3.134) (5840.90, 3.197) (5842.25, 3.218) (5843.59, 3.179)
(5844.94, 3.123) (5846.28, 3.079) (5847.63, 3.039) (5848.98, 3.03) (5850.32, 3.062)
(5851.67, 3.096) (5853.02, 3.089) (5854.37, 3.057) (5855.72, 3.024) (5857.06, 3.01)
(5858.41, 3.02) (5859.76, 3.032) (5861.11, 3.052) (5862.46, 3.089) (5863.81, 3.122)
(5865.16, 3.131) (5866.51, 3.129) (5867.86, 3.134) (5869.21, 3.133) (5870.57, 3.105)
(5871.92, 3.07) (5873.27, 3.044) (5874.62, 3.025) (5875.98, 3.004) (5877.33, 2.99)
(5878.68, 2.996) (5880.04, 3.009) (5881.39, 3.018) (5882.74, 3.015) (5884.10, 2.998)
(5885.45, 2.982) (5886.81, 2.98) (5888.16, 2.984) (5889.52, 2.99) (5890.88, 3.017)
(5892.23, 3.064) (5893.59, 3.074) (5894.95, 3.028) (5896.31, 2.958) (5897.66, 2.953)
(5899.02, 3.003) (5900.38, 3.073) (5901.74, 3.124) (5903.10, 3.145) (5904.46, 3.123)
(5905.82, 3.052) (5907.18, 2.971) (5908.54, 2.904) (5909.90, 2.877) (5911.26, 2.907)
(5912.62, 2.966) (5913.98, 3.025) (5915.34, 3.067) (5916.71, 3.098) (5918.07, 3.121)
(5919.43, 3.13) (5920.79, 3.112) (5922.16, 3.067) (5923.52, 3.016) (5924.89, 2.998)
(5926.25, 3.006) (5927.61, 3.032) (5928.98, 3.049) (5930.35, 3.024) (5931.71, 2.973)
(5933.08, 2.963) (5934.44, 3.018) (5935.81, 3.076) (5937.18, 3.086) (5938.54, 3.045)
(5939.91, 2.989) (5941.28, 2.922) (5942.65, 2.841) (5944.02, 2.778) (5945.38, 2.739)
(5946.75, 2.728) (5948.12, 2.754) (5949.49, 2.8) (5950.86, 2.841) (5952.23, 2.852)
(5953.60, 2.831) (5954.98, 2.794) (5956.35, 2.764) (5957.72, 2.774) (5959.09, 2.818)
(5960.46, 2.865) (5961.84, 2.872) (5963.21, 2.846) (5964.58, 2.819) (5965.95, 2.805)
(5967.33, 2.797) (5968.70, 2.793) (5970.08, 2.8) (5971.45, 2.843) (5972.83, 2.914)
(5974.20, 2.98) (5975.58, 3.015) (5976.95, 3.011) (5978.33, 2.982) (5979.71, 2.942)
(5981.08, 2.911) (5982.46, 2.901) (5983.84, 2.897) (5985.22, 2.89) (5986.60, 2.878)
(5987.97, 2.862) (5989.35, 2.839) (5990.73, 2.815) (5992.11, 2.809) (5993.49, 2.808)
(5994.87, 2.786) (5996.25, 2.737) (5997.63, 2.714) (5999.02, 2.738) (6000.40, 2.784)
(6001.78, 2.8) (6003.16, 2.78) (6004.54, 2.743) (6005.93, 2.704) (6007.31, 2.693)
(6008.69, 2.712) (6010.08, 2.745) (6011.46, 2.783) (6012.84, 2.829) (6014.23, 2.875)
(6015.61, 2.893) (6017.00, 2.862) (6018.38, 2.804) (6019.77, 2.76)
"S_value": -0.16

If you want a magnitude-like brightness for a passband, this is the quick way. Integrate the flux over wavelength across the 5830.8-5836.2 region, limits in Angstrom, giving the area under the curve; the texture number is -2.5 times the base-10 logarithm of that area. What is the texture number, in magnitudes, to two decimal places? -3.04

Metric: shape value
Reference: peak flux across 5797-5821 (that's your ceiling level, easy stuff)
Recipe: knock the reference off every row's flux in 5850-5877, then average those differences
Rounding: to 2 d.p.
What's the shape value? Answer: -0.38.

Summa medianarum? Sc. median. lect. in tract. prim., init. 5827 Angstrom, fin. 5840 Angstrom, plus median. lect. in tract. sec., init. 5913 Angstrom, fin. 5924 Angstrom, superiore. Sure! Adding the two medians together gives 6.14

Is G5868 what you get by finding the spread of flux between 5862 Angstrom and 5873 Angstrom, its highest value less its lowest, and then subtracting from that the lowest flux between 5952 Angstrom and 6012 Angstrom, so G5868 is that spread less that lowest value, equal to -2.63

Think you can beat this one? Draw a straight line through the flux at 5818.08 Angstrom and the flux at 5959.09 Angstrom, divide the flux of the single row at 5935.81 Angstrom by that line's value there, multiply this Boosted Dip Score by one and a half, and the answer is 1.60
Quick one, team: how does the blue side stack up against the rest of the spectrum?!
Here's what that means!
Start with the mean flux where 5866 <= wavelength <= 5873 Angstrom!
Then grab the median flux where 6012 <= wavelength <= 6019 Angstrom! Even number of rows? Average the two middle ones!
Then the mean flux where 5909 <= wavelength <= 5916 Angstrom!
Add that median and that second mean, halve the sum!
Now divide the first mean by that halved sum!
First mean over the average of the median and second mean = 1.07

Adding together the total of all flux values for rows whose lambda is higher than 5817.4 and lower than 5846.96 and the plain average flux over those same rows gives 72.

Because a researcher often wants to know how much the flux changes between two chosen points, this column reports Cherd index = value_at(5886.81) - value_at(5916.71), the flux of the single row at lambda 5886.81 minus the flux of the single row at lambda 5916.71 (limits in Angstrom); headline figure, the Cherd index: -0.12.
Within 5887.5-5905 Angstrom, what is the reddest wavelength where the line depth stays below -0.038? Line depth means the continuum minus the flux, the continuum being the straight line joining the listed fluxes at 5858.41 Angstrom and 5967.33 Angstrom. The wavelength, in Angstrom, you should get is 5904.46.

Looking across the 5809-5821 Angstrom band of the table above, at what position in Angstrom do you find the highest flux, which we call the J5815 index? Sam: 5820.76 Angstrom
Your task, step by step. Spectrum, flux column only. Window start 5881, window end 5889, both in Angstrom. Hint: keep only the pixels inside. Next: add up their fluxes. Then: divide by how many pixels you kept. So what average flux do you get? 3.00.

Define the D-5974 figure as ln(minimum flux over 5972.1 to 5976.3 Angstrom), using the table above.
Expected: 1.07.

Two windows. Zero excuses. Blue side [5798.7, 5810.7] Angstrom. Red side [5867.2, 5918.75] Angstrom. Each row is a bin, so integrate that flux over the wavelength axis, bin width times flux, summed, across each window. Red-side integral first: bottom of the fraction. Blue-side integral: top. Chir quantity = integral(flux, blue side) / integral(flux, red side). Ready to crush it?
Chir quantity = 0.2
